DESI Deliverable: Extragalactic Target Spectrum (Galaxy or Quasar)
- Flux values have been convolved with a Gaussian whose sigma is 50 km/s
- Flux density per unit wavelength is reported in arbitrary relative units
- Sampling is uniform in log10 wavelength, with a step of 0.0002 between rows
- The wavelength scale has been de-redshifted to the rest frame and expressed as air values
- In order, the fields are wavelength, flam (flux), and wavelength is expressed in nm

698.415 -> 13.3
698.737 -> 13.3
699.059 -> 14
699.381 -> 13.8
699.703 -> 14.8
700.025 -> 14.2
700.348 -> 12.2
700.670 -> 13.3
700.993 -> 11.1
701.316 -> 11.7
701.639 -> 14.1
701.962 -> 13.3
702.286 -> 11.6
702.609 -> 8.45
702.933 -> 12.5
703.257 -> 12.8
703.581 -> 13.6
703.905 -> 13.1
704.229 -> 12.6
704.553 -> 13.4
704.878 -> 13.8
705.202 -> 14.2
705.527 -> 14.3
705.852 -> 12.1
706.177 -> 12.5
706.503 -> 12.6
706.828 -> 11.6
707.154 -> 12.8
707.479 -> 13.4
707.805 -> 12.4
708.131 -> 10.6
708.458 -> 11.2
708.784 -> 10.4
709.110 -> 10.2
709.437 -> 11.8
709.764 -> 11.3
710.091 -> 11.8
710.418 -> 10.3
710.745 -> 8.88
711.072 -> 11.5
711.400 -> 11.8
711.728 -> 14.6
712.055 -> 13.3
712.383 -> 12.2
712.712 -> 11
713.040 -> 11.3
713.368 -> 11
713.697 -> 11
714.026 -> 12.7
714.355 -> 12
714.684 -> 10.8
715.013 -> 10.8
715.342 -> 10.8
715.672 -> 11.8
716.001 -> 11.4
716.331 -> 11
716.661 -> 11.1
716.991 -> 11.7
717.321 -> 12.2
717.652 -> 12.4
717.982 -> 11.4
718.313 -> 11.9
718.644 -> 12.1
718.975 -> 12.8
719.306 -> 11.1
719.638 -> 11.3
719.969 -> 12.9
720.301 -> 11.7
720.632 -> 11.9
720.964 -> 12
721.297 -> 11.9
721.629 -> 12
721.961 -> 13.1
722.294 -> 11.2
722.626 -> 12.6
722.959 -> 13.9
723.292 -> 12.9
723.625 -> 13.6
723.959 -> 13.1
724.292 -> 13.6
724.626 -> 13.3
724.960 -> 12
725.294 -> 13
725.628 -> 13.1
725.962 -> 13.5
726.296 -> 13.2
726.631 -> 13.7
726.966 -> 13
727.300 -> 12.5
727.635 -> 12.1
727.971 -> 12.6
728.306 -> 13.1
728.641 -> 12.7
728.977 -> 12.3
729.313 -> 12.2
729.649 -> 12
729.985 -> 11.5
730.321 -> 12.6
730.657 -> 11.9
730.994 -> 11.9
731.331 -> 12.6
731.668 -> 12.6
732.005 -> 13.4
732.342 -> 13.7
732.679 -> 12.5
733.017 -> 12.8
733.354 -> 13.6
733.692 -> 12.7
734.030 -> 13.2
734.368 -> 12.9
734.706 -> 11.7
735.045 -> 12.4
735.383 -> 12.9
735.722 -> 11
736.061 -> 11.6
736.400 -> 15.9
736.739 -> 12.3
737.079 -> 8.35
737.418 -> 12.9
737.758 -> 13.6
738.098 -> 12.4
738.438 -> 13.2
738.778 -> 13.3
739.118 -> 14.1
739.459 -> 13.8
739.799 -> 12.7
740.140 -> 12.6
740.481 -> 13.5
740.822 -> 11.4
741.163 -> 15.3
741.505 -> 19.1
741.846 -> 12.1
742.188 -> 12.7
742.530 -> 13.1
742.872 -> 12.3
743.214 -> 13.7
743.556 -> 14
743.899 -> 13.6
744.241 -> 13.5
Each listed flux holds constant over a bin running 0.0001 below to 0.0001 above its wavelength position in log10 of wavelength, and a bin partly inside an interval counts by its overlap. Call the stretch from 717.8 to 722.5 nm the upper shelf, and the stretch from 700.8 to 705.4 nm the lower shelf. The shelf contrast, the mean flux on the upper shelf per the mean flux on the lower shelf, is 0.95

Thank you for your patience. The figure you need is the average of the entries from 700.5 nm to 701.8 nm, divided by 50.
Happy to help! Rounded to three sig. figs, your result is 0.251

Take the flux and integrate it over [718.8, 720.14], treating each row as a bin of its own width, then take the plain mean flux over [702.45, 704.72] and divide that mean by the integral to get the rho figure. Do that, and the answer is 0.77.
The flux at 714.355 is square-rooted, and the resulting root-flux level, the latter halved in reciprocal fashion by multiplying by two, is 6.93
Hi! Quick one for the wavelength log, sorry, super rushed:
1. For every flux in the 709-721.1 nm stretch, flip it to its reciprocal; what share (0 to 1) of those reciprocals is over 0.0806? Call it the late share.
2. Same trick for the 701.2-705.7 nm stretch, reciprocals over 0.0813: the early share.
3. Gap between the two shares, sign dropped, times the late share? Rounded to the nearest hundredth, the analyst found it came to 0.56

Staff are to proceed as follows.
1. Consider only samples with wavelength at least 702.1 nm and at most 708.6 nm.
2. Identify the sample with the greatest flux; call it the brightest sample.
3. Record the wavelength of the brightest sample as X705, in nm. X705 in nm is 705.527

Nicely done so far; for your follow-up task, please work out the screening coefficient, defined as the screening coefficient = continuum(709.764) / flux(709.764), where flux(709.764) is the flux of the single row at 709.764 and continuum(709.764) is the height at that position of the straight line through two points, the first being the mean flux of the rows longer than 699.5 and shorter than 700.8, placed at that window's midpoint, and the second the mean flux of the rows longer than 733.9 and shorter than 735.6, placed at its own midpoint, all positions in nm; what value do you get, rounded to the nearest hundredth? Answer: 1.18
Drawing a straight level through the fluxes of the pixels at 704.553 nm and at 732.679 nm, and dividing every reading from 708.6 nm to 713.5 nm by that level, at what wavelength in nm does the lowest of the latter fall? 710.745 nm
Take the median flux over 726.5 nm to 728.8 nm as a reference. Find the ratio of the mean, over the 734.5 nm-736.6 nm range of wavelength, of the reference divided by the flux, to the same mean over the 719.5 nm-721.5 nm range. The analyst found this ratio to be 0.96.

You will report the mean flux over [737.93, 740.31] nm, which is 13.2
